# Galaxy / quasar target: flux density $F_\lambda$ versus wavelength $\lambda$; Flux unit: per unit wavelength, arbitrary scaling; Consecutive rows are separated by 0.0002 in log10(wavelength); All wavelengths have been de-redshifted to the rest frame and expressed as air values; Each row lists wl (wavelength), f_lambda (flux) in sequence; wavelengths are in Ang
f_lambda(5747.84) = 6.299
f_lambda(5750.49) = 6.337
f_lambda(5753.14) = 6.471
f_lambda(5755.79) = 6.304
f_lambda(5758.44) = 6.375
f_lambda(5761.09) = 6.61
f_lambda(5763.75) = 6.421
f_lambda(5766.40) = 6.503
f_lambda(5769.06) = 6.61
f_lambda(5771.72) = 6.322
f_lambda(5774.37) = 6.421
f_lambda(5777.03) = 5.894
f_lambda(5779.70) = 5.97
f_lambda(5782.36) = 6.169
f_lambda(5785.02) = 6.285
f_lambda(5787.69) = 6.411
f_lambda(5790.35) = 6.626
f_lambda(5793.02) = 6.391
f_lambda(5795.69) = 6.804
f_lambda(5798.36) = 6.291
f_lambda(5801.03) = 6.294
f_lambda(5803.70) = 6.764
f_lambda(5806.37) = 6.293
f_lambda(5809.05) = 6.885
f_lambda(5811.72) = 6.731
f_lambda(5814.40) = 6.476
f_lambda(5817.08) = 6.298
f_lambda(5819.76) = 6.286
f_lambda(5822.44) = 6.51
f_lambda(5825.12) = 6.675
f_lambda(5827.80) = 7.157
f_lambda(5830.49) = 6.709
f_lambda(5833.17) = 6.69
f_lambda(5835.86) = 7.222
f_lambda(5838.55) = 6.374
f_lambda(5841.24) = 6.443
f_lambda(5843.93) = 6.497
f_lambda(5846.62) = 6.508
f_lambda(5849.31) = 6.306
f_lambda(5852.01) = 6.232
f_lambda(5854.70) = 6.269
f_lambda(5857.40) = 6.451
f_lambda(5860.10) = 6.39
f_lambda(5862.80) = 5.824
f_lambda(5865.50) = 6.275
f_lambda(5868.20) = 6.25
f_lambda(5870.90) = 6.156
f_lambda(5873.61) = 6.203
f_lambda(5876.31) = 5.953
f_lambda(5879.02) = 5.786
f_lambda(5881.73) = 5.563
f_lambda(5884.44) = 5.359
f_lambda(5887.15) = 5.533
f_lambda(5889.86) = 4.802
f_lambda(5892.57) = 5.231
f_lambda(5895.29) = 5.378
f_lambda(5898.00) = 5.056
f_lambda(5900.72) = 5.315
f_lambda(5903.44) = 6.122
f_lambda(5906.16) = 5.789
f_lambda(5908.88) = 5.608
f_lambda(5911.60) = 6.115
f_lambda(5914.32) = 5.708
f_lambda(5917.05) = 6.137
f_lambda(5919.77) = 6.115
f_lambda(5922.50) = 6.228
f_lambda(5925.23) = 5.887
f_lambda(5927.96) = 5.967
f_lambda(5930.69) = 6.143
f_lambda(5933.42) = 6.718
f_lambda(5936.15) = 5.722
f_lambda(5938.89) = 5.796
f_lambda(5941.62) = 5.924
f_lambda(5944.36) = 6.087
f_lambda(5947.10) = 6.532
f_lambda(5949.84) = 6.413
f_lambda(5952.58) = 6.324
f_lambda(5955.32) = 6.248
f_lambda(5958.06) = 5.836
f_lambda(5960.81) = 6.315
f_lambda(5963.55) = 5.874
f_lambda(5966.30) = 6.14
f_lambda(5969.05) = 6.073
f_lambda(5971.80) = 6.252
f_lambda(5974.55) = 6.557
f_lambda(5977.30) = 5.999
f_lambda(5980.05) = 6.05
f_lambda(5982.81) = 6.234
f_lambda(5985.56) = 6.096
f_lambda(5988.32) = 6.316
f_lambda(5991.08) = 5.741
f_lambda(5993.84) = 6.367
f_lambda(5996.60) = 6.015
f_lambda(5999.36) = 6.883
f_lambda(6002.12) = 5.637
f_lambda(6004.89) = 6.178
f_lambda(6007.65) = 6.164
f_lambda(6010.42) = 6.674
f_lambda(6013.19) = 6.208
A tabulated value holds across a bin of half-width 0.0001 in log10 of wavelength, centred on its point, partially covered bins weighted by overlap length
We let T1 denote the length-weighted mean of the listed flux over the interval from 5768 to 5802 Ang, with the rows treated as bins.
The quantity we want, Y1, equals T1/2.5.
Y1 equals 2.54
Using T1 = 6.3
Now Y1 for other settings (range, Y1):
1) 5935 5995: 2.45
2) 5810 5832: 2.65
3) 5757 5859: 2.59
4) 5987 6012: 2.49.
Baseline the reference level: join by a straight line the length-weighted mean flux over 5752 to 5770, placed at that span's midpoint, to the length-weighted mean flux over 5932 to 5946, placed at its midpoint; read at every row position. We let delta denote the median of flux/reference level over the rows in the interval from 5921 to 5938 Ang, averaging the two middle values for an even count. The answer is 1.00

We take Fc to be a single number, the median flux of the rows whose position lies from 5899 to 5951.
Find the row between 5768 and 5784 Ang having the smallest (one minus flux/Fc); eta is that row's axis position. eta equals 5769.06 Ang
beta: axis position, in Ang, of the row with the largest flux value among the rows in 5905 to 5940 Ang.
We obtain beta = 5933.42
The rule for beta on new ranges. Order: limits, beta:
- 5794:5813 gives 5809.05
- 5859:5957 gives 5933.42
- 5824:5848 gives 5835.86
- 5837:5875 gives 5846.62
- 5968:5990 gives 5974.55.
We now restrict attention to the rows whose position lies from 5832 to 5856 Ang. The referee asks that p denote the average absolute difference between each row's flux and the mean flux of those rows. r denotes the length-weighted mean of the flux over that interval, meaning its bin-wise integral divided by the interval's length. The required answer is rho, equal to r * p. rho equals 1.3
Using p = 0.20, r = 6.50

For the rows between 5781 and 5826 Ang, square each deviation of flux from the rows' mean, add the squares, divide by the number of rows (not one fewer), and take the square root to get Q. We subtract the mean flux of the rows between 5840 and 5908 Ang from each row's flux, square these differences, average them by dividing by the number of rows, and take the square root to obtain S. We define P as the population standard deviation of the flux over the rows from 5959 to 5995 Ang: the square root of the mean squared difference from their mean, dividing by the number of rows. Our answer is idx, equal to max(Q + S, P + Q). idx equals 0.71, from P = 0.21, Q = 0.22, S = 0.49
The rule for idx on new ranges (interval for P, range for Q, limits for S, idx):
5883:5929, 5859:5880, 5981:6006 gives 0.62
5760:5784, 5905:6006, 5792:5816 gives 0.54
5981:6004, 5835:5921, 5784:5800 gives 0.87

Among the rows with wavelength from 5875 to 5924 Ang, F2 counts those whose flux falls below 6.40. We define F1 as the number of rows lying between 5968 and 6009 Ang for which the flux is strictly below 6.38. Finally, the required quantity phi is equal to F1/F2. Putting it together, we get 0.7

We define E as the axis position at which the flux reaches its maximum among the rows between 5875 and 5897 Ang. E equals 5876.31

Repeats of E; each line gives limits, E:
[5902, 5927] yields 5922.50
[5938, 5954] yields 5947.10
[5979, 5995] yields 5993.84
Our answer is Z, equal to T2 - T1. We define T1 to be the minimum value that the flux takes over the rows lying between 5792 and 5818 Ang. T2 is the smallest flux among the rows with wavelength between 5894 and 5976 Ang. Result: -1.2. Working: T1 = 6.291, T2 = 5.056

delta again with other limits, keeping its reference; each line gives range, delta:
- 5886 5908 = 0.87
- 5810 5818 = 1.02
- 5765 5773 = 1.01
